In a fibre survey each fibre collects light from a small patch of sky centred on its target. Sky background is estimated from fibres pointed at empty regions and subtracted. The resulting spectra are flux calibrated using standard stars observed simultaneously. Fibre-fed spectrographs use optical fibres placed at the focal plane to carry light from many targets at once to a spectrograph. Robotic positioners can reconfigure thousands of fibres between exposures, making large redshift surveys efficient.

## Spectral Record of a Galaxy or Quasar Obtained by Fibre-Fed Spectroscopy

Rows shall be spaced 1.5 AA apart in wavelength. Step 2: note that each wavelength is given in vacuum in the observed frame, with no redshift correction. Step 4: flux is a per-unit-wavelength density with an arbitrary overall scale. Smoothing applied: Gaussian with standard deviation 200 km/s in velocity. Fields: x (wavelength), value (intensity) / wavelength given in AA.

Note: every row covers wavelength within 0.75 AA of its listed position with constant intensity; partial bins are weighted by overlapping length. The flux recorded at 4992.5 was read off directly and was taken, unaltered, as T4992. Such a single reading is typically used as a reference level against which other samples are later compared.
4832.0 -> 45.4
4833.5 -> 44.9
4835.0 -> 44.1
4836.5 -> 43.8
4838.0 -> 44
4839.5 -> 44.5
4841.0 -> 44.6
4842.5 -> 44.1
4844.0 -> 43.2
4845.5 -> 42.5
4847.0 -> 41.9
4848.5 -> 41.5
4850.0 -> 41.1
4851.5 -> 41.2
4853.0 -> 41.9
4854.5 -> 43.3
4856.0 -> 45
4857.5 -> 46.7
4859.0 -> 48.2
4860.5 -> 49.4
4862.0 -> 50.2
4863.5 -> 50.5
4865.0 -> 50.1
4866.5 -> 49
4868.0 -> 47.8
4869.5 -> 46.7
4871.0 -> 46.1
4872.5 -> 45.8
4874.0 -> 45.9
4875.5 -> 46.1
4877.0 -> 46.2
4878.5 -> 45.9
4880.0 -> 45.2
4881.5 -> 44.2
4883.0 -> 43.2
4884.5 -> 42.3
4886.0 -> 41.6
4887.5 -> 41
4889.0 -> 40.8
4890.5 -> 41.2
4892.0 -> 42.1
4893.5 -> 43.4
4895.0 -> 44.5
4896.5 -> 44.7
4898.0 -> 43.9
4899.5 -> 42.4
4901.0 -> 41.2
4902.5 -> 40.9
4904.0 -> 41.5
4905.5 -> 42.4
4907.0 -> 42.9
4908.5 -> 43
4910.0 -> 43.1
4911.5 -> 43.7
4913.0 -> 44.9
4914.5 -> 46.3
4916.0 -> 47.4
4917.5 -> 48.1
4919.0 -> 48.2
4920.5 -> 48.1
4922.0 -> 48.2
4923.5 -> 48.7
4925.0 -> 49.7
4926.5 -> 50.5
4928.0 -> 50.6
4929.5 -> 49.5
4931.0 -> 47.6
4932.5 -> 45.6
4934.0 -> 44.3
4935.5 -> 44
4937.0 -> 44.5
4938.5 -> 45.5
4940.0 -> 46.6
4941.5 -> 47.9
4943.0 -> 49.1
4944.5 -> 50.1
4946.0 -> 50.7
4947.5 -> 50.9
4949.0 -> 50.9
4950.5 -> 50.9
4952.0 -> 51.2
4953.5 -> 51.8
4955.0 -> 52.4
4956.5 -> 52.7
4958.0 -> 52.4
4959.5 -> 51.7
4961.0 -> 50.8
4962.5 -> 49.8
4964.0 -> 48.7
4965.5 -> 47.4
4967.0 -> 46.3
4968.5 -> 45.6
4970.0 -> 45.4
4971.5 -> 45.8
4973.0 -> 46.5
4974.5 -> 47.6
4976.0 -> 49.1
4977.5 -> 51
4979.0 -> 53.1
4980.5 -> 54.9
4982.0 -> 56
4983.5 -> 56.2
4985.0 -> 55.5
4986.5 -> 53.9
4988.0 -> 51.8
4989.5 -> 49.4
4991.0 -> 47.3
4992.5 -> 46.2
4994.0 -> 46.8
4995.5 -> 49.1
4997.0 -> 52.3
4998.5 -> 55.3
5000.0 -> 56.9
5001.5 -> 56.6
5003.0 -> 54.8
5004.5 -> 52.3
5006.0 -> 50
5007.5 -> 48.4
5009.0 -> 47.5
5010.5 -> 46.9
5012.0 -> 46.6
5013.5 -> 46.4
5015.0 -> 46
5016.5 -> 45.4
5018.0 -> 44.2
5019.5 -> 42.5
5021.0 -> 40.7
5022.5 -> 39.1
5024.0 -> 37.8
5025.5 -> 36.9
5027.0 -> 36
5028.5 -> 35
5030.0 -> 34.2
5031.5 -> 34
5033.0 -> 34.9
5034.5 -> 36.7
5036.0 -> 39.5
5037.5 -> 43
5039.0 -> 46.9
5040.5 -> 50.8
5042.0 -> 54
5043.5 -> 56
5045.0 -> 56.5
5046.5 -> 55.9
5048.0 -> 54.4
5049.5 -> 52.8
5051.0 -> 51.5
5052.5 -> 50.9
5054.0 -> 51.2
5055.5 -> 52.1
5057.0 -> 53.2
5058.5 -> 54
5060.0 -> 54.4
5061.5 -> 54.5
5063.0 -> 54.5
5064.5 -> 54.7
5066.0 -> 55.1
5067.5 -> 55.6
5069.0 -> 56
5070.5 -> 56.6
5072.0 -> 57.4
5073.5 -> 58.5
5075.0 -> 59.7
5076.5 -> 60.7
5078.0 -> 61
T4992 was 46.2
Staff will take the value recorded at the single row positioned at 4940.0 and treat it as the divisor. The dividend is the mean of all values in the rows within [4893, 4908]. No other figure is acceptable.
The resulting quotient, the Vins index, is 0.92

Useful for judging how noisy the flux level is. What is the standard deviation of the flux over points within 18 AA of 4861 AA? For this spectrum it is 3.0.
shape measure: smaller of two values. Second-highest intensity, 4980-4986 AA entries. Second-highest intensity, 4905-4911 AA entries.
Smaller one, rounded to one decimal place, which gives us 43.0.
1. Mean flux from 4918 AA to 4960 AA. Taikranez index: 49.1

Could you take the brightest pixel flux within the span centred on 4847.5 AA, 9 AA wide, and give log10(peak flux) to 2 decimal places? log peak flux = 1.64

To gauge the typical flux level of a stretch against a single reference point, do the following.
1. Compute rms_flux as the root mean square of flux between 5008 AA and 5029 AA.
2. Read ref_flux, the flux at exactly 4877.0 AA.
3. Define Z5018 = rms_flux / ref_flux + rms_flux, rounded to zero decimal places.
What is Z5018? 43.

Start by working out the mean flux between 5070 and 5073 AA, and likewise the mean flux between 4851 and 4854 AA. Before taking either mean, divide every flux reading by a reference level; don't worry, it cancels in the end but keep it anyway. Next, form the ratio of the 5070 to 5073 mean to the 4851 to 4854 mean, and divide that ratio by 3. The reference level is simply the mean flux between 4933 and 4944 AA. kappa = 0.46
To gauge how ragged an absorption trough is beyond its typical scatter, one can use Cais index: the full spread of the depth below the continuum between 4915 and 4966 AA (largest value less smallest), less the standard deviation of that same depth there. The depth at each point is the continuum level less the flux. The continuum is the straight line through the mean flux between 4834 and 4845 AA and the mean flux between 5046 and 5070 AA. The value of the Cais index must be 5.6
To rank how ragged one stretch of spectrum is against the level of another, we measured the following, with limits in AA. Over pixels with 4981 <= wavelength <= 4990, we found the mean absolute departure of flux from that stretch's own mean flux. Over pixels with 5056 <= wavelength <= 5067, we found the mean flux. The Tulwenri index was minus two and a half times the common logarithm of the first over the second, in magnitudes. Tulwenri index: 3.5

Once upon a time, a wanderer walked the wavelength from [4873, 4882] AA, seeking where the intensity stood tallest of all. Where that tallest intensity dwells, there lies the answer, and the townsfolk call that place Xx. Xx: 4877.0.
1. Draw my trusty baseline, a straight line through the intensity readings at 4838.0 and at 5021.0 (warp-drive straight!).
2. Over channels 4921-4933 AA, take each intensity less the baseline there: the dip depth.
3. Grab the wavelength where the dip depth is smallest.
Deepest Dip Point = 4932.5 AA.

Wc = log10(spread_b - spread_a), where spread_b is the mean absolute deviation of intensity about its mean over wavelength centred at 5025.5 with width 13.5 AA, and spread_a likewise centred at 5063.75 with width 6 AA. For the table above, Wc 0.34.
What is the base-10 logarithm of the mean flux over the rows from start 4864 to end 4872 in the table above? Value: 1.68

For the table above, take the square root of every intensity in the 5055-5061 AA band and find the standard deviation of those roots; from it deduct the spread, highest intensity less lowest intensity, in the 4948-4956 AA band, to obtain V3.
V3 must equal -1.4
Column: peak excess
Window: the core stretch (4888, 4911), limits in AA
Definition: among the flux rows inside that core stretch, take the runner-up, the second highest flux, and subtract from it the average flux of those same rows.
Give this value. 2.0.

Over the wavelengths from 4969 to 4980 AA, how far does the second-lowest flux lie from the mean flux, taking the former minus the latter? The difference -2.6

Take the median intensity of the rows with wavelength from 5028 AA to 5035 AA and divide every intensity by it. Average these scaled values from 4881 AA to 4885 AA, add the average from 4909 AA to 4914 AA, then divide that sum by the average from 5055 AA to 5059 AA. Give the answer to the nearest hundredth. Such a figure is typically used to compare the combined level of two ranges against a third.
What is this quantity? 1.64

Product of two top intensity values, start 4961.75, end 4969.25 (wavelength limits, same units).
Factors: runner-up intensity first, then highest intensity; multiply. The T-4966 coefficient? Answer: 2425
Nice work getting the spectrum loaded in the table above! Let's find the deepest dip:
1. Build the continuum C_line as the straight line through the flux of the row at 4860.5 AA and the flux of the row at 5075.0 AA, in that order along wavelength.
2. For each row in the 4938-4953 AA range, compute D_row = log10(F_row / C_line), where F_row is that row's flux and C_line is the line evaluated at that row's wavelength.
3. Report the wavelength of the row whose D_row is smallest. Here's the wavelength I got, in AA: 4938.5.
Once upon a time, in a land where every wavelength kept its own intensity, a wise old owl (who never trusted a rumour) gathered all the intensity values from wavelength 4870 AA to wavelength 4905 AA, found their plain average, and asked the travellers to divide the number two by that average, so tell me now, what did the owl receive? 0.0460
